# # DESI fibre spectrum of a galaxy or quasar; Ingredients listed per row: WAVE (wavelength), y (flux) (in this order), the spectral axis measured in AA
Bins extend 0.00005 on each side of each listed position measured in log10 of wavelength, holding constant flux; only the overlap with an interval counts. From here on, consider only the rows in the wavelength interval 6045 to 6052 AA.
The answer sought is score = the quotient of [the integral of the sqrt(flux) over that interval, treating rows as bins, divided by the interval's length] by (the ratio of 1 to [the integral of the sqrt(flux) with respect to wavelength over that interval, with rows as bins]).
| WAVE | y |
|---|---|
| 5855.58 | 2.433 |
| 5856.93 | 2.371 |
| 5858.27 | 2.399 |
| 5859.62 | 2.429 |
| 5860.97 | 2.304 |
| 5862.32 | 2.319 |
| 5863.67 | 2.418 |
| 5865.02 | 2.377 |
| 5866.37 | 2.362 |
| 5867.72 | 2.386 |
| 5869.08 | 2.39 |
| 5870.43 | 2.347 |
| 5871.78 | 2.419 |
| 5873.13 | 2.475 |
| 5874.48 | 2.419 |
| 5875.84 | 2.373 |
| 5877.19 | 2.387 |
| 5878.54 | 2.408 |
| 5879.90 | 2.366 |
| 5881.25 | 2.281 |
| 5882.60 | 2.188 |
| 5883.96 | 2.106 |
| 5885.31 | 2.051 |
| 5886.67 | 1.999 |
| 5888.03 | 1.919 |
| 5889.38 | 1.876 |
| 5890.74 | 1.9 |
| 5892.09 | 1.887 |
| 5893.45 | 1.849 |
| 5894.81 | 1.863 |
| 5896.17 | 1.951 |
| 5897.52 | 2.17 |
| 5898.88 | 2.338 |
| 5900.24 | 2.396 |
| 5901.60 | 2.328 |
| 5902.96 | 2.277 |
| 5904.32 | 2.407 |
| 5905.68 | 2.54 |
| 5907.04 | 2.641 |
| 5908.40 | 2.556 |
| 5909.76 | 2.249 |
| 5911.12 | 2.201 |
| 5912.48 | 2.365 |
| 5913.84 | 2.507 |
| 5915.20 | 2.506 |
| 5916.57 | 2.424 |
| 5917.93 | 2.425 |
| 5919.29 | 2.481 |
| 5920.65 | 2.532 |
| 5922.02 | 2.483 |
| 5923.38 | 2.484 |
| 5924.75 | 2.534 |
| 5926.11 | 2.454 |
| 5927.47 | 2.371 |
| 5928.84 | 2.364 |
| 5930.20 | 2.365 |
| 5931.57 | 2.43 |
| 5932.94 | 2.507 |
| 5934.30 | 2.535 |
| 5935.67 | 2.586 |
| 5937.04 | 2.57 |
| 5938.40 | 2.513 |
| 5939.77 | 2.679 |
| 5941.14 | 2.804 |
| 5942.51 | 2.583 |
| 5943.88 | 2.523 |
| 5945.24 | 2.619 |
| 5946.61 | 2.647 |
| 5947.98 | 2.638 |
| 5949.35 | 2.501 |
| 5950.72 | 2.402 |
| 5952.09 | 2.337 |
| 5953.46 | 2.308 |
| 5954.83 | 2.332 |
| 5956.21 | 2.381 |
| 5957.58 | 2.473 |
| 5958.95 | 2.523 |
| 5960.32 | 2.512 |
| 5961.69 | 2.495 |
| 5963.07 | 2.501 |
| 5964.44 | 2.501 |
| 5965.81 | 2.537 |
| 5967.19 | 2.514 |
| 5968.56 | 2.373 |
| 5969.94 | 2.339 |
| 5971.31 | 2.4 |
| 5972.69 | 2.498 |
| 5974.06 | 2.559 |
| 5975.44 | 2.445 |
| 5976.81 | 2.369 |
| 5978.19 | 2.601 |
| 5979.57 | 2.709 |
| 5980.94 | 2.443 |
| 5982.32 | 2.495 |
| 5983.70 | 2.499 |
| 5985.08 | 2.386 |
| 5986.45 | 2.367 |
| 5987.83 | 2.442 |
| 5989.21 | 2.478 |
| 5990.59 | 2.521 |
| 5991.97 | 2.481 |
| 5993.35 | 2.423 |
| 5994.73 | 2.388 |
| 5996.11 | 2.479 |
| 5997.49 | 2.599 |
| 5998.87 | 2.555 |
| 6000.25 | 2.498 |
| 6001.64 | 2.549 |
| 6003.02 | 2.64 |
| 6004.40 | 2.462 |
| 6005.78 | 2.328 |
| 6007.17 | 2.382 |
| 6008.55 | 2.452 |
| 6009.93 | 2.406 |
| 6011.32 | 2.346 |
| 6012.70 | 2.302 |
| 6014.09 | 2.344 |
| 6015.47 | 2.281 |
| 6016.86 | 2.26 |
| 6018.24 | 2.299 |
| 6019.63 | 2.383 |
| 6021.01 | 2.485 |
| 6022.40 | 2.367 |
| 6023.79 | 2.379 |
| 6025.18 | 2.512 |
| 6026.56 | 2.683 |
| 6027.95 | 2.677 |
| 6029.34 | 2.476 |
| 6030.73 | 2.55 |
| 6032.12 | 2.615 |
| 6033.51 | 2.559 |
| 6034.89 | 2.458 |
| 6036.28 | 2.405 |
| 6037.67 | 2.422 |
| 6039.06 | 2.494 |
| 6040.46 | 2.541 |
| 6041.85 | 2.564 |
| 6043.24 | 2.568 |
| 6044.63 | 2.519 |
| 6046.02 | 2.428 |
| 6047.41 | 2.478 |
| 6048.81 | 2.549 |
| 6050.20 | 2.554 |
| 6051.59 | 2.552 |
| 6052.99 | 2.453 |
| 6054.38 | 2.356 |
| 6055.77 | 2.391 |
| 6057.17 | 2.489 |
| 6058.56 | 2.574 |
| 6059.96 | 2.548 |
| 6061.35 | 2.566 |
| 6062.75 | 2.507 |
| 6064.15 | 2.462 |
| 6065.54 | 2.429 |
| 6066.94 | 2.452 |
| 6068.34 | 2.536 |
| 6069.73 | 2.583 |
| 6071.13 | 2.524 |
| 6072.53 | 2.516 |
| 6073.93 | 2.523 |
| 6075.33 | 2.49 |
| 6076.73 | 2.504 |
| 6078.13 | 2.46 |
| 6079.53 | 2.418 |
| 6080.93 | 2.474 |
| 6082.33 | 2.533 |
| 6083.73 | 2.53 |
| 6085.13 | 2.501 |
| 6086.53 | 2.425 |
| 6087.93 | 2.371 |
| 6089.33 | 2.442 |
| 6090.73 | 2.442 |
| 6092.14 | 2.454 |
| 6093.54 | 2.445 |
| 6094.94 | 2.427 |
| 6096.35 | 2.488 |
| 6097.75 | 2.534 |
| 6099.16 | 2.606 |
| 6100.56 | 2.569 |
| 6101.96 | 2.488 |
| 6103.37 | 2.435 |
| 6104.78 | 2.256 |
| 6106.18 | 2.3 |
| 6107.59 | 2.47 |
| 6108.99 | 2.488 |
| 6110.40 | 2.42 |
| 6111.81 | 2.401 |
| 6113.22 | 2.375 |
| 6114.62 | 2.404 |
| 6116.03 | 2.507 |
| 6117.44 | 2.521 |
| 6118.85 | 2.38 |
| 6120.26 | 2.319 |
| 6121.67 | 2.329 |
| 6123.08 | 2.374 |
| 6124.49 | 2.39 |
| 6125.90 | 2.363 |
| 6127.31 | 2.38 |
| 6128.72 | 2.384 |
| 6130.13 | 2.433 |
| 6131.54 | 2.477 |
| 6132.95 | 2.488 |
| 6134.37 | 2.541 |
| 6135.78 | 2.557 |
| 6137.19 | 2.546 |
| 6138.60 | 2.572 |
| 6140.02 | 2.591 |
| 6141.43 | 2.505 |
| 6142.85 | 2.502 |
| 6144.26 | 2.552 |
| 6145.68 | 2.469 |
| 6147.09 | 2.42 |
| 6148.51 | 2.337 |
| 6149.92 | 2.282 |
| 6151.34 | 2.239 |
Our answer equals 17.6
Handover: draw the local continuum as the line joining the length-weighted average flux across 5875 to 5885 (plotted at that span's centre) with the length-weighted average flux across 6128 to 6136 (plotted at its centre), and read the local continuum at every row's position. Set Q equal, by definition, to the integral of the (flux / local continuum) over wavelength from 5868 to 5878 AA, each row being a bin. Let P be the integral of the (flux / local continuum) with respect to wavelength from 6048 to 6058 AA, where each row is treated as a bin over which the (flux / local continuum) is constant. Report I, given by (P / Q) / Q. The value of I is 0.093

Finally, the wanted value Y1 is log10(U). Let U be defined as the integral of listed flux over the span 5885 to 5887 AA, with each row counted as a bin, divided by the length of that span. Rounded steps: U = 2.02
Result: 0.305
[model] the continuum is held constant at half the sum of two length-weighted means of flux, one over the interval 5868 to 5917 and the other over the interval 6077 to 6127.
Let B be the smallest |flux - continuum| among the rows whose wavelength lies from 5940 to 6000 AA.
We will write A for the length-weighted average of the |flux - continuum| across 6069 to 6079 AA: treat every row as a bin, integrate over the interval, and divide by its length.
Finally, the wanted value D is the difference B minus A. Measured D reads -0.15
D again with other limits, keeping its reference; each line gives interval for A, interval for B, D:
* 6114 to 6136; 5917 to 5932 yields -0.07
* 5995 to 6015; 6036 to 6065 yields -0.11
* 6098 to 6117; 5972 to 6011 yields -0.10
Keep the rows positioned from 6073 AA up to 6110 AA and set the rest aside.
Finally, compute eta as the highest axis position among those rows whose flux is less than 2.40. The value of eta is 6106.18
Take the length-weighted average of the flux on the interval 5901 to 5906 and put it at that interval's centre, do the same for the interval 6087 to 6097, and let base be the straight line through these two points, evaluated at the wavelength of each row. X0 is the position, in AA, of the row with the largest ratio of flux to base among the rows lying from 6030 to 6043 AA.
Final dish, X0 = 6032.12 AA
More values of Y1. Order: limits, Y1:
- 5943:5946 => 0.411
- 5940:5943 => 0.431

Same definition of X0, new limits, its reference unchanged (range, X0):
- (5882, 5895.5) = 5882.60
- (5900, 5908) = 5907.04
